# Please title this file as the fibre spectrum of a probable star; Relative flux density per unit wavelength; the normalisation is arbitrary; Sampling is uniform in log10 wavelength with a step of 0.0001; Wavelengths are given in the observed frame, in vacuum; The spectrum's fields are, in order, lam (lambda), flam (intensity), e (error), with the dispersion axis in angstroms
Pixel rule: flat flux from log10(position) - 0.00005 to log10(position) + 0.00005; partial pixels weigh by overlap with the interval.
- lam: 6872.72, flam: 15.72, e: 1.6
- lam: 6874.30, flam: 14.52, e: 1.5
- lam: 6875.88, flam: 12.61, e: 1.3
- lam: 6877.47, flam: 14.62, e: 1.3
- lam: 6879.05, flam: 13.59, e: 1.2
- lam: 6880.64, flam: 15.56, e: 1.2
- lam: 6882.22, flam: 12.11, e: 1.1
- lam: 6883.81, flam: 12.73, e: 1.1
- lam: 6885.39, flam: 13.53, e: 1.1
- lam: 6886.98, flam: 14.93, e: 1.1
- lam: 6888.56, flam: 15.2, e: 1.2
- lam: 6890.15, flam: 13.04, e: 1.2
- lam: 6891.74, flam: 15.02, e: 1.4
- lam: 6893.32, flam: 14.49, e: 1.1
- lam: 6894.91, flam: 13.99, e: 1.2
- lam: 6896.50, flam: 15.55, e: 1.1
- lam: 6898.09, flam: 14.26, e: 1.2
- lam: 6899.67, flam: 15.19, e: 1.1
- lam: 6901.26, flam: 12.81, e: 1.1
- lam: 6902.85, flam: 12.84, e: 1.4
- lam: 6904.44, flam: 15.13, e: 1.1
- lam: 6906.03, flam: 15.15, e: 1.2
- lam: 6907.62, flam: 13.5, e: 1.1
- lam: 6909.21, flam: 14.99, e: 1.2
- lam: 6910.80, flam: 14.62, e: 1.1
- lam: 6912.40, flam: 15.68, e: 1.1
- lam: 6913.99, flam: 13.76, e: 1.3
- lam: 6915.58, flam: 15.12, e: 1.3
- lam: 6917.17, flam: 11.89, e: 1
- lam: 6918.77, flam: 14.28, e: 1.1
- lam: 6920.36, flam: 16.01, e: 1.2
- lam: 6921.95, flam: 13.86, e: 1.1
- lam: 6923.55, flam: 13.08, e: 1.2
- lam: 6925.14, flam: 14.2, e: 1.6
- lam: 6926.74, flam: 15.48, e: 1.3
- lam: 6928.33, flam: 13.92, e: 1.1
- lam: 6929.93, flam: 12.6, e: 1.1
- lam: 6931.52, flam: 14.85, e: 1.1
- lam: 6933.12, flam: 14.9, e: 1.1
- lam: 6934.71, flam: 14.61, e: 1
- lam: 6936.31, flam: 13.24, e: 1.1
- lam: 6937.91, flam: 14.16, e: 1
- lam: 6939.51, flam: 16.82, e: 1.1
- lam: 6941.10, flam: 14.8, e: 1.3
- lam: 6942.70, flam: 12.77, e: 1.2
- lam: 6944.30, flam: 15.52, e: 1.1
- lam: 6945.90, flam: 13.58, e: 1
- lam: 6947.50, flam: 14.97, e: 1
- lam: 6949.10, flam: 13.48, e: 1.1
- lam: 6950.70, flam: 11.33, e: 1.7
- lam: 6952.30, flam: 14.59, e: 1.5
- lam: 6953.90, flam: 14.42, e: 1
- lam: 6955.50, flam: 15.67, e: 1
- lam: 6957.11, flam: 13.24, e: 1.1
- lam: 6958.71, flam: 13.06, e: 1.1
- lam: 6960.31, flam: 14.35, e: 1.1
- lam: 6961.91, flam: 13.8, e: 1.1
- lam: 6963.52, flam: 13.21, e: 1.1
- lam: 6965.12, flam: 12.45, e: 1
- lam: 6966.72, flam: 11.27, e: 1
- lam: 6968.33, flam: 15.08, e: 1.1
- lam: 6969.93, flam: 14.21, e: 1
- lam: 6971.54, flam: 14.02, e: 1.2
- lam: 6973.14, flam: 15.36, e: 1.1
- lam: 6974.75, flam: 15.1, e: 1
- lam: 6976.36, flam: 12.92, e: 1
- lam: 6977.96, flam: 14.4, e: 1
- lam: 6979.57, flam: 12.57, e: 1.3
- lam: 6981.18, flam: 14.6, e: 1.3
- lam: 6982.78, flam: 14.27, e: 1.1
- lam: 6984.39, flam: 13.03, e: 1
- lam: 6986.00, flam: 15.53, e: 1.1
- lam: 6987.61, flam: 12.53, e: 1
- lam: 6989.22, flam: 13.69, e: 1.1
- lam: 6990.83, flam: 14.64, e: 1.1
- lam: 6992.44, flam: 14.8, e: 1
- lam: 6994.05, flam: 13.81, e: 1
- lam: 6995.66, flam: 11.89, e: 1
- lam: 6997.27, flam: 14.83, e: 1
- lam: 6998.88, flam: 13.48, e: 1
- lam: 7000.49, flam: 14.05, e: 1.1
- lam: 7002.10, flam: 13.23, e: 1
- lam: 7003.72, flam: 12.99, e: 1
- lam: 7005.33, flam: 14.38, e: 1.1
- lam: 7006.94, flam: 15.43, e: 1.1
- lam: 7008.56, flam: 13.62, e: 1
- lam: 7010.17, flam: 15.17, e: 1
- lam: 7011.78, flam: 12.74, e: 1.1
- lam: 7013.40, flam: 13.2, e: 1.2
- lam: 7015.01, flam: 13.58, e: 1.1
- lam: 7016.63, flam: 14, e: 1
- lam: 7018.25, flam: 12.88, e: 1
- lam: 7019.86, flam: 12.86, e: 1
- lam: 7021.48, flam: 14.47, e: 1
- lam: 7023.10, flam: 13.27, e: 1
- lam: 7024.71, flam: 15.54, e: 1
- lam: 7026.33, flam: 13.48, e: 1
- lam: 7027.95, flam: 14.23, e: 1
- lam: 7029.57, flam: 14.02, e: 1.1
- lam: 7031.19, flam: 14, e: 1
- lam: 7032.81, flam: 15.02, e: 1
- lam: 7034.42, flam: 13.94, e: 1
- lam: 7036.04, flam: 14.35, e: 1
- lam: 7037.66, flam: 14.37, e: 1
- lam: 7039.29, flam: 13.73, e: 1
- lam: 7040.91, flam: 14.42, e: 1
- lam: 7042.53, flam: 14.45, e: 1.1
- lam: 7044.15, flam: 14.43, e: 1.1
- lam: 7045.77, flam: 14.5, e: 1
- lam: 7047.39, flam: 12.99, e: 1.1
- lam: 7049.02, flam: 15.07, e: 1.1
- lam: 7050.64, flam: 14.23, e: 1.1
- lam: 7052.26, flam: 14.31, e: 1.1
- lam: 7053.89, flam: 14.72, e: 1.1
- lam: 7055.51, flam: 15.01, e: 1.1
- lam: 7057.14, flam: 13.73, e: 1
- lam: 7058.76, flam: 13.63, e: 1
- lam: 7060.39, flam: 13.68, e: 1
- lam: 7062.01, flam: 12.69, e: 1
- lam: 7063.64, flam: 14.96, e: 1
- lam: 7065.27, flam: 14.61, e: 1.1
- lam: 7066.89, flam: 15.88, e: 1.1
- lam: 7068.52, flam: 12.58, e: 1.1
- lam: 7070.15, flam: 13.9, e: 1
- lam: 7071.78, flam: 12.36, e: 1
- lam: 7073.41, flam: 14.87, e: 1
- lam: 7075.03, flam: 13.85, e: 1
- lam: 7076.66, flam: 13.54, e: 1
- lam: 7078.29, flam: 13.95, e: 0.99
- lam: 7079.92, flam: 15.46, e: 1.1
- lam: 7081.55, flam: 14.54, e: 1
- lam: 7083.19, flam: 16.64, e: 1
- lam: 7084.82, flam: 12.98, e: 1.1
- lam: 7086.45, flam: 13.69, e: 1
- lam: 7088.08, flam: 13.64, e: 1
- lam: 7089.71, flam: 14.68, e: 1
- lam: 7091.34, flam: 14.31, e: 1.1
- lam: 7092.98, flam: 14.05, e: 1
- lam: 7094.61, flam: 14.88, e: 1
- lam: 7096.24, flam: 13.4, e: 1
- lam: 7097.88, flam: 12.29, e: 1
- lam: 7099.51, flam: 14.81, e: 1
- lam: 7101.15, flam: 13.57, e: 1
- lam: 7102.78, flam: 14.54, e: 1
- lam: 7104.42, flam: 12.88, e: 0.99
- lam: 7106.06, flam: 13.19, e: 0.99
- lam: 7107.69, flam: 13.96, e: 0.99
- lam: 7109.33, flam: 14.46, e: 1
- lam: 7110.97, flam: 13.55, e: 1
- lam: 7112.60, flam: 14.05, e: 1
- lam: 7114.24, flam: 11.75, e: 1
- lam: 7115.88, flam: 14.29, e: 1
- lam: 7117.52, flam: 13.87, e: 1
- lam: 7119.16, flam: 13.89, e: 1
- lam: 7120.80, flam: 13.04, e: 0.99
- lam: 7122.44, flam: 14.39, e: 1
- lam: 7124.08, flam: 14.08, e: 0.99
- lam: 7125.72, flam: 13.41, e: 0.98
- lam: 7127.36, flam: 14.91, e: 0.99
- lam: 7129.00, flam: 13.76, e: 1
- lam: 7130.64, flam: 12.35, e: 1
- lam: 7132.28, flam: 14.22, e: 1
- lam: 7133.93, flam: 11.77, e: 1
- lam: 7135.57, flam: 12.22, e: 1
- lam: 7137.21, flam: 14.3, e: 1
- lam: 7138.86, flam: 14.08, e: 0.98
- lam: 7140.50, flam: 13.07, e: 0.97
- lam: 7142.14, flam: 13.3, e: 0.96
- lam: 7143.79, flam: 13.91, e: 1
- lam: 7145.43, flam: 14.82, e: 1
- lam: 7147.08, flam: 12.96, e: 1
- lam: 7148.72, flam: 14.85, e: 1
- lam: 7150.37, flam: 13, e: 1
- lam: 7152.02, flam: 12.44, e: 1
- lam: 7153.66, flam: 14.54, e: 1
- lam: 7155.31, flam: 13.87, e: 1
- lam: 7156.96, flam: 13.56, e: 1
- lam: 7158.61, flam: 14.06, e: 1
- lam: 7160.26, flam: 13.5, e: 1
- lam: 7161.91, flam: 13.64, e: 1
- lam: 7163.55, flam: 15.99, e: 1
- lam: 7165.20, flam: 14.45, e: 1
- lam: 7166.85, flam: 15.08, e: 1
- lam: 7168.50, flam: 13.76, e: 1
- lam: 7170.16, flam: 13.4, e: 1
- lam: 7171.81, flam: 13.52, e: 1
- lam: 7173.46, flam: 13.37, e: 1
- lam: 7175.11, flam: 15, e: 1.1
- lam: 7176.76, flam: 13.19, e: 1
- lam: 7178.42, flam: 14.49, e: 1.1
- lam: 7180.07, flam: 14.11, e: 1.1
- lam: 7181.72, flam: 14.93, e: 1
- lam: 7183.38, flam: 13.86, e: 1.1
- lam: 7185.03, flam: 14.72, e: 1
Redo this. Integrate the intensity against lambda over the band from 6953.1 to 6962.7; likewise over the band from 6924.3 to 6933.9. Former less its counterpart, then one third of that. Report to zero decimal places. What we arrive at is -1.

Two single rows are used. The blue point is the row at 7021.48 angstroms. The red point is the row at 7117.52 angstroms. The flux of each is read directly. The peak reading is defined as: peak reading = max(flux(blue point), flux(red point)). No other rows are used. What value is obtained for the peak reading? 14.5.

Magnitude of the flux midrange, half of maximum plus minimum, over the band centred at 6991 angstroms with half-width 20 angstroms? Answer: -2.84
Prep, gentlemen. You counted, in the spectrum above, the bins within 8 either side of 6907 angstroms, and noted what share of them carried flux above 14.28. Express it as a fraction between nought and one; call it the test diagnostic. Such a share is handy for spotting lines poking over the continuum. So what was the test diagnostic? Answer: 0.60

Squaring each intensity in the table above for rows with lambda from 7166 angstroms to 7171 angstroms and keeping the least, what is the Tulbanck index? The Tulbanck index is 180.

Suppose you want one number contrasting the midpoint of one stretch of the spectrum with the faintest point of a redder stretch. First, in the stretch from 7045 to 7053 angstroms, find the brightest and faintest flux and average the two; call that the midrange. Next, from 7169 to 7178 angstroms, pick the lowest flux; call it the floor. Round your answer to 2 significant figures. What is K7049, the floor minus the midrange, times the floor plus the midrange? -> -23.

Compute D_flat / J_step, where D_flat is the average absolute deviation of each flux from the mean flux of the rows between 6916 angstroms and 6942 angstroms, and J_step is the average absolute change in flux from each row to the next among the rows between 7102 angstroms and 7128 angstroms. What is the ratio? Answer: 0.95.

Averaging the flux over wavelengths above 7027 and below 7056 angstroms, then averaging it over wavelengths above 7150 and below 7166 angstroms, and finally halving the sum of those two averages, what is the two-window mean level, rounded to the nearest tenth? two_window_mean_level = 14.1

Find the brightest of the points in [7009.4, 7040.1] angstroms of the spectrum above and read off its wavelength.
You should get 7024.71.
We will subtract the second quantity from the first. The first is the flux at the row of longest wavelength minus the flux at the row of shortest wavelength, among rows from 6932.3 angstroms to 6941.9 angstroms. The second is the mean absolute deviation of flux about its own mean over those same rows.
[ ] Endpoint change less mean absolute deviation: -0.9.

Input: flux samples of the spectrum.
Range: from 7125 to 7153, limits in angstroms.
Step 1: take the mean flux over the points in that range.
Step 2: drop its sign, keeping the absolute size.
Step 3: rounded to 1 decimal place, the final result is 13.5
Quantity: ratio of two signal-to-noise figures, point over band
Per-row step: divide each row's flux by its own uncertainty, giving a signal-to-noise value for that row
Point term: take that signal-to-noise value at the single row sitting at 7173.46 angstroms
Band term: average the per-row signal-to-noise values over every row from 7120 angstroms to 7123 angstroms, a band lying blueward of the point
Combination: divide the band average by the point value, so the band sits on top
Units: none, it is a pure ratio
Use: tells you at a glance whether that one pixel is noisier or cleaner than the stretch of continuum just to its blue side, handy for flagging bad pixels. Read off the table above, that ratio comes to 1.03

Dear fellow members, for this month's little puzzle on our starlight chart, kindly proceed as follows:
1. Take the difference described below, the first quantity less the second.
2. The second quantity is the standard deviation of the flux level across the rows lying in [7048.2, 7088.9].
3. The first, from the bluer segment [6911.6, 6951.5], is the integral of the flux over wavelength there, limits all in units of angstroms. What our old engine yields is 565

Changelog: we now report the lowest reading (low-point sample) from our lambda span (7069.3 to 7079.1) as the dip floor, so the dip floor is 12.36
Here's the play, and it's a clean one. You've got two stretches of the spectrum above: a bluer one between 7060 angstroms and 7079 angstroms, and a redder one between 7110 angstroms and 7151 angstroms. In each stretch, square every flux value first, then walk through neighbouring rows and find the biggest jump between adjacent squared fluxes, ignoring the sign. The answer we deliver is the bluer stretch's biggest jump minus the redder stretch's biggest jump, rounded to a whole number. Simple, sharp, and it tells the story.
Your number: 28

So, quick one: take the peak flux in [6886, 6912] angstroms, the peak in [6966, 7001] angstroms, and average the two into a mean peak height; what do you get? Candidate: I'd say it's 15.5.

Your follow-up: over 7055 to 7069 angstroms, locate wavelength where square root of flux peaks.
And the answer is 7066.89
